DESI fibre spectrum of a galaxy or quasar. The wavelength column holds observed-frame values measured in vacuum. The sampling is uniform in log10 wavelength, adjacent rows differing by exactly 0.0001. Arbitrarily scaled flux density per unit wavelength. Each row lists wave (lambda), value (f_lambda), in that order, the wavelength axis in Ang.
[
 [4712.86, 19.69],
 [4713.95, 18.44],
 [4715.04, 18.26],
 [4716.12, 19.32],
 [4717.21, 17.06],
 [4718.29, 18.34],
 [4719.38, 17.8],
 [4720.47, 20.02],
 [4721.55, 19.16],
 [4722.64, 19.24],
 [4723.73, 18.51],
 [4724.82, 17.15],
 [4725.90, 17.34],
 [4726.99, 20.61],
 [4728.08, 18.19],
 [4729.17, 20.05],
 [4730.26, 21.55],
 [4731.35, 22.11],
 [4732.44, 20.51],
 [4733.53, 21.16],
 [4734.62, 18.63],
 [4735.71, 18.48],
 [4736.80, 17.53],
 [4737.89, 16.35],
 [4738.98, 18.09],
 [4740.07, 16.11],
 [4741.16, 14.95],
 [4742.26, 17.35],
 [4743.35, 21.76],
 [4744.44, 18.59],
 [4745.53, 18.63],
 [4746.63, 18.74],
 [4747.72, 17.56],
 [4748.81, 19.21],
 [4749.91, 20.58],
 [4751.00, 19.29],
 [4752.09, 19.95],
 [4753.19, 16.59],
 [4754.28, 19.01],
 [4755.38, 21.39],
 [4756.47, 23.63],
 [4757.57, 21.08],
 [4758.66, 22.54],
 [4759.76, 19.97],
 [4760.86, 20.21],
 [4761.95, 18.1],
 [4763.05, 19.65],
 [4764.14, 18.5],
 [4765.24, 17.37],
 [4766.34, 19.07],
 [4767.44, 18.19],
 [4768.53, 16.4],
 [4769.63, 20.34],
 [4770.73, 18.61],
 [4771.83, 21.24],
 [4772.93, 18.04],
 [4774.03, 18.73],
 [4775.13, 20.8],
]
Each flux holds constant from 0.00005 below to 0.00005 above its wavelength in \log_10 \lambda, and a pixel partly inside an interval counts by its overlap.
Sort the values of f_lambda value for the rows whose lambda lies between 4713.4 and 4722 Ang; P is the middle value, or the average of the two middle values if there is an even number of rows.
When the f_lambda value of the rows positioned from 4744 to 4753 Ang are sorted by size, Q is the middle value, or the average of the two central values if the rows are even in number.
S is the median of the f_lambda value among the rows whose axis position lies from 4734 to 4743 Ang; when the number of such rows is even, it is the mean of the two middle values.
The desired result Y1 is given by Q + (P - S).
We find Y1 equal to 19.9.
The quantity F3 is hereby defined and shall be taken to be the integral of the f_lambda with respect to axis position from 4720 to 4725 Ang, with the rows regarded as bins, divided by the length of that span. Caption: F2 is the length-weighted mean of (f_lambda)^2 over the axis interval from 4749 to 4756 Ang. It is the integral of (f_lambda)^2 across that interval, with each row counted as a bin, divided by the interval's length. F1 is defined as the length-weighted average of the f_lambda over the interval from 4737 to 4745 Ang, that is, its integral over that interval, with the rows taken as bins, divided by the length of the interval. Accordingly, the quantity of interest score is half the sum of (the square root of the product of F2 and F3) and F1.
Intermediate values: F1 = 17.6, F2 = 383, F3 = 18.9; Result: 51.3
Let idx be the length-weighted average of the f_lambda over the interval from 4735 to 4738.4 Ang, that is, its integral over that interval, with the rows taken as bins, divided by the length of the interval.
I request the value 17.5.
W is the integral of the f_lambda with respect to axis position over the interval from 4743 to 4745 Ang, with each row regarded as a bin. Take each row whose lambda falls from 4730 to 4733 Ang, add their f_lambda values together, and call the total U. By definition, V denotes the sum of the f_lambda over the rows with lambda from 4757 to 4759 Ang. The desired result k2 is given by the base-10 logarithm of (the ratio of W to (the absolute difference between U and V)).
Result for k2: 0.29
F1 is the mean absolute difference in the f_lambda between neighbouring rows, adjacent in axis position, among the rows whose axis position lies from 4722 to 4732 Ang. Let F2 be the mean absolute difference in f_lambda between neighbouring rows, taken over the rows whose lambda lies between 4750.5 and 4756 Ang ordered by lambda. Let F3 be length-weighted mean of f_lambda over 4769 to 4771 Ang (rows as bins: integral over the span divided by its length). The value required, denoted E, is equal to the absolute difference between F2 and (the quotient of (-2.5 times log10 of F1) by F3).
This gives 2.2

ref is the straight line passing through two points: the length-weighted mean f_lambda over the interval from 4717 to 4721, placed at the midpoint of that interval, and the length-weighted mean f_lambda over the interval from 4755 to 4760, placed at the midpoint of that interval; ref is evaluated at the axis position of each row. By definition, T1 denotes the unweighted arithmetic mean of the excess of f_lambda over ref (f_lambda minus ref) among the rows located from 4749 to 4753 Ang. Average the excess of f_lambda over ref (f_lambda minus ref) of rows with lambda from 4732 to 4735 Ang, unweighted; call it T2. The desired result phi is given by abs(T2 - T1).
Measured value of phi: 1.7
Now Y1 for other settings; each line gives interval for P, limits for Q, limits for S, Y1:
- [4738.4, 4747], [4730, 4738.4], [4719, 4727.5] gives 19.1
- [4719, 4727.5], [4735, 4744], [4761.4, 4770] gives 17.9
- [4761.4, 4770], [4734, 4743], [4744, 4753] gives 16.8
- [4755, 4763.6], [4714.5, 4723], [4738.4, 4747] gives 21.1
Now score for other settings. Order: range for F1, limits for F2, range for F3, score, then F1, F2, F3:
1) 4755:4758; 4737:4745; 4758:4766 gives 50.2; 22.1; 314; 19.5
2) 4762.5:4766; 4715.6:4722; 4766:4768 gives 49.5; 18.5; 347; 18.6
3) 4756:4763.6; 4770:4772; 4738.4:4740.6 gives 51.2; 20.7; 390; 17.1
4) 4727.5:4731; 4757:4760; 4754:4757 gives 59.6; 20.0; 456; 21.5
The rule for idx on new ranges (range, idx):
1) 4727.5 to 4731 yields 20.0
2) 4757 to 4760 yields 21.3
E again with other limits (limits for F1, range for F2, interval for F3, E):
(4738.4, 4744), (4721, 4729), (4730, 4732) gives 1.4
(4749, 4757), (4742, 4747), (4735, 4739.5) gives 2.0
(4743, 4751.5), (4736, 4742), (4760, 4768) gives 1.5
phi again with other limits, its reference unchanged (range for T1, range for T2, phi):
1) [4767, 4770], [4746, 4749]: 2.1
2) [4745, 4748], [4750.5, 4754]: 0.2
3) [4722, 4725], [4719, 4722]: 1.0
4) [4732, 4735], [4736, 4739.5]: 3.2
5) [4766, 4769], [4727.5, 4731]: 5.5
